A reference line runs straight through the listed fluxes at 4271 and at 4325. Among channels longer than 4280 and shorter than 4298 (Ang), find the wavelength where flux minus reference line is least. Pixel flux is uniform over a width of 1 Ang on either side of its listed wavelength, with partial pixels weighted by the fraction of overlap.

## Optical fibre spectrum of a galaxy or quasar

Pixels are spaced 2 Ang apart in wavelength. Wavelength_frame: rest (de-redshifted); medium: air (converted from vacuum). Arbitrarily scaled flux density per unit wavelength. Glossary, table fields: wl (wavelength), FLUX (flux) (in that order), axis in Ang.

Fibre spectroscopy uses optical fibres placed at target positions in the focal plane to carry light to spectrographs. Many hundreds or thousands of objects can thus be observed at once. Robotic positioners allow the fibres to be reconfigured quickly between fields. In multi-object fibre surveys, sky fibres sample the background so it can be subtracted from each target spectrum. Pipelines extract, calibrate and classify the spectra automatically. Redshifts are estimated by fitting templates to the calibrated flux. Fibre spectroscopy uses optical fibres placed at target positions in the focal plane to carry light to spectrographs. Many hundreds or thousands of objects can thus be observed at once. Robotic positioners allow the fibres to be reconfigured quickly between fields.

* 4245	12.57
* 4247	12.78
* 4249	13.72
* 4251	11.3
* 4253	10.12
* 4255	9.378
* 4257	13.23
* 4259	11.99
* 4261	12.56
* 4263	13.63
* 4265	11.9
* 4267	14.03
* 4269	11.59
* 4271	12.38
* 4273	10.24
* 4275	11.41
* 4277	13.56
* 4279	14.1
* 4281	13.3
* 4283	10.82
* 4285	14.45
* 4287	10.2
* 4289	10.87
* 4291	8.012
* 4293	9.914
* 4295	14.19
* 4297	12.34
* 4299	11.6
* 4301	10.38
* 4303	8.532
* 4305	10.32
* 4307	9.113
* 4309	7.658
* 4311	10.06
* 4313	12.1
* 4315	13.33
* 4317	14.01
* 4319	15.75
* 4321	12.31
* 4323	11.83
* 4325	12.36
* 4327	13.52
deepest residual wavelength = 4291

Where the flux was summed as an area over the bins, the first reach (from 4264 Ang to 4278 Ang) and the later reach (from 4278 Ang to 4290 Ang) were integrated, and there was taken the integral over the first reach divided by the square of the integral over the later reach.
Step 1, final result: 0.008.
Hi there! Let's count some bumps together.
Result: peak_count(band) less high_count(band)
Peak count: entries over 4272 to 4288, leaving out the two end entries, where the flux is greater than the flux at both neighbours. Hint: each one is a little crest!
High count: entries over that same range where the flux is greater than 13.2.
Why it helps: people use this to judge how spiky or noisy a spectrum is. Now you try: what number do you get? -2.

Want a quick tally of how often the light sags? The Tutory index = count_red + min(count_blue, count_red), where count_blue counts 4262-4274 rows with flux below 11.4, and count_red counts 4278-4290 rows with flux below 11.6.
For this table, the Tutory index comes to 4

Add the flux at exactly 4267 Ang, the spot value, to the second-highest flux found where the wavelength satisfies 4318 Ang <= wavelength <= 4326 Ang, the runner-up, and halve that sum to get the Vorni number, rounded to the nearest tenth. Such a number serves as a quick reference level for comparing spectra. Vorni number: 13.2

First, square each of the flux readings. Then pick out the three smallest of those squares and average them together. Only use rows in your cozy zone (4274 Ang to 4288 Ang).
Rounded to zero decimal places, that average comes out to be 117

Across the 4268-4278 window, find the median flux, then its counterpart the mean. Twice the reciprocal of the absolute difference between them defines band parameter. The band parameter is 8.1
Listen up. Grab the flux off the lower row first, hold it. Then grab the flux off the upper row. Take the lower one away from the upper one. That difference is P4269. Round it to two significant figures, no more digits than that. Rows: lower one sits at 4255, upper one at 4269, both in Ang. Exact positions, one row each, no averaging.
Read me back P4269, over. 2.2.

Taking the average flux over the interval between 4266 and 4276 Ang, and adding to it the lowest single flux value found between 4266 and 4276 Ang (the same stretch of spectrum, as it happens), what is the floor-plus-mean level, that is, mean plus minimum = 22.2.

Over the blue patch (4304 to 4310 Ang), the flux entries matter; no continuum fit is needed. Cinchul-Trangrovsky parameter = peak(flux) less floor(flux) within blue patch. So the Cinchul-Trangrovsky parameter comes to 2.66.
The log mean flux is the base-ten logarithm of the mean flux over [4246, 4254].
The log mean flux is 1.08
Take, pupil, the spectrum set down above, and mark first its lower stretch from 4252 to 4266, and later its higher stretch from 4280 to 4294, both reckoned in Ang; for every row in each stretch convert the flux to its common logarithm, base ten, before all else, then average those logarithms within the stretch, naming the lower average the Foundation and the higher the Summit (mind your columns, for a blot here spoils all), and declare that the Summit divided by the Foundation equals 0.97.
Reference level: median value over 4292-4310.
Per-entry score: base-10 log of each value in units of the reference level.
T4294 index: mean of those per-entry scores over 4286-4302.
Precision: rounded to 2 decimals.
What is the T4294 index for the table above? 0.02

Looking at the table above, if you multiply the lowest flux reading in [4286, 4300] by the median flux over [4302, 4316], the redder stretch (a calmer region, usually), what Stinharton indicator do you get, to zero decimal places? 81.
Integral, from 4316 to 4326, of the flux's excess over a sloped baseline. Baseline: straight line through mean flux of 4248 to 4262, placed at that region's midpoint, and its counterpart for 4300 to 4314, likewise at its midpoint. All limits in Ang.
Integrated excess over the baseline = 41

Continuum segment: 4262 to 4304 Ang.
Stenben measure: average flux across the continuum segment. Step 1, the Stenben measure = 11.8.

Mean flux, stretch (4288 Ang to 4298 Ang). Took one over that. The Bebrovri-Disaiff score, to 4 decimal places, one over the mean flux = 0.0904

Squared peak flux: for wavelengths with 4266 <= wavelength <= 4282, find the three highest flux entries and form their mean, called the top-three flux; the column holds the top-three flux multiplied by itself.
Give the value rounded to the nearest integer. 193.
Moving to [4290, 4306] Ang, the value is 162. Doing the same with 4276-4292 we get 197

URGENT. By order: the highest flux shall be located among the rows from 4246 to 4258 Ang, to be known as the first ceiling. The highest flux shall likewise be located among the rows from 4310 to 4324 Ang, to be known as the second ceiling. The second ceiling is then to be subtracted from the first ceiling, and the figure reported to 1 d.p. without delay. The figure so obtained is -2.0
